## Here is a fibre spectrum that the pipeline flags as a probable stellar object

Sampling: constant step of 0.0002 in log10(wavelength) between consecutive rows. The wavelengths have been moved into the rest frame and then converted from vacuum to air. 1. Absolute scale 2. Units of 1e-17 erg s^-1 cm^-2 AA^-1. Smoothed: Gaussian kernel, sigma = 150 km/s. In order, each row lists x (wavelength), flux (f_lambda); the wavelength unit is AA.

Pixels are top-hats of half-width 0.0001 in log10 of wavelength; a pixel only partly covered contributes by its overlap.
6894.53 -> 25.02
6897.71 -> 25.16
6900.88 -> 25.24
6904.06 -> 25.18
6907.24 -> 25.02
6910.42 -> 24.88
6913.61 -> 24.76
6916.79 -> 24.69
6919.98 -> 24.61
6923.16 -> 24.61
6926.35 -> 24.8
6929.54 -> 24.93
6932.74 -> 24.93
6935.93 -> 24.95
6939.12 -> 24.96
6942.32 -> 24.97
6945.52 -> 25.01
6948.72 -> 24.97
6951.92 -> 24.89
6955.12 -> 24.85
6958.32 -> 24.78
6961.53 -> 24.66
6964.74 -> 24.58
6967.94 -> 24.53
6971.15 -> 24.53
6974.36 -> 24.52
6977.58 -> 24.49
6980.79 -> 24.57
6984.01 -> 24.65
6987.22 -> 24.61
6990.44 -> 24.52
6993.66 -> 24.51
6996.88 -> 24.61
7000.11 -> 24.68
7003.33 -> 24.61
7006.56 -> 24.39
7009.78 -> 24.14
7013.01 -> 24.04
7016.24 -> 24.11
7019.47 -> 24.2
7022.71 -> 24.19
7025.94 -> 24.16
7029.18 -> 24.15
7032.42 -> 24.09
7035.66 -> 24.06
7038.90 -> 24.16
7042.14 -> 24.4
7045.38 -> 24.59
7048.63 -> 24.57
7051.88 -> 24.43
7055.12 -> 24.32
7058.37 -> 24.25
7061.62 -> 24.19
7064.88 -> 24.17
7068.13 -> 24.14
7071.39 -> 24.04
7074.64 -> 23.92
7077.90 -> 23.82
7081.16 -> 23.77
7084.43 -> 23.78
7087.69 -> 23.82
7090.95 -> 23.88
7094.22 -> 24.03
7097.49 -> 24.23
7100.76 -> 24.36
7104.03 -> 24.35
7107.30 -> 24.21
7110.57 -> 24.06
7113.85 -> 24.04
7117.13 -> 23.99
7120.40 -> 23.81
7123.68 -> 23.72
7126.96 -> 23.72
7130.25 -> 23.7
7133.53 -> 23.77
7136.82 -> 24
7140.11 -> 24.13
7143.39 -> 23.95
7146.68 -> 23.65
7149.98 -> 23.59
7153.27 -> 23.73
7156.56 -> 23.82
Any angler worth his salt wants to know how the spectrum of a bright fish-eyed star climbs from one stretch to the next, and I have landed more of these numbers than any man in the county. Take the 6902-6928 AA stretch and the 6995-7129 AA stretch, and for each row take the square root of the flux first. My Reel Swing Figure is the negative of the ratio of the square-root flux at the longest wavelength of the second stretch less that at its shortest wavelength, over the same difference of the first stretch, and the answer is -2.4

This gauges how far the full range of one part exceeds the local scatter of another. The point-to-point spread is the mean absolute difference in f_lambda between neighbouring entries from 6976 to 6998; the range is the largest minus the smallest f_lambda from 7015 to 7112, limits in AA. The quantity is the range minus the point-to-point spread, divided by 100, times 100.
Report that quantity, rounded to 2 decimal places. 0.75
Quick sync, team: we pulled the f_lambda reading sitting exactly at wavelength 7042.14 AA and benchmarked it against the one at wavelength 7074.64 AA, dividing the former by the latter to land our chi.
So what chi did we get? 1.02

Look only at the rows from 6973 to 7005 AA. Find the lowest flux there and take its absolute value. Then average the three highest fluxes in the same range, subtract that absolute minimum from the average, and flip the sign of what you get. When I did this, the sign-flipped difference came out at -0.16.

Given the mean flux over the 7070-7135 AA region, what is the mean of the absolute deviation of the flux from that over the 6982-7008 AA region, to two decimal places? 0.62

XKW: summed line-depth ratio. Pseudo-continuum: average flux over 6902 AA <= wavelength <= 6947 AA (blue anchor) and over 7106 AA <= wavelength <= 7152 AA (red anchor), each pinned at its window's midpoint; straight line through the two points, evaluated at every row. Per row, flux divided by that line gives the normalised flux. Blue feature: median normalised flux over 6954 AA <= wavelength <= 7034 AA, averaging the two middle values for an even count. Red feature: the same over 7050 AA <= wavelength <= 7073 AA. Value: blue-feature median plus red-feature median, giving 1.995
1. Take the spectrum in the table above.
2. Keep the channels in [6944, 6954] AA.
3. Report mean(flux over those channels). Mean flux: 25.0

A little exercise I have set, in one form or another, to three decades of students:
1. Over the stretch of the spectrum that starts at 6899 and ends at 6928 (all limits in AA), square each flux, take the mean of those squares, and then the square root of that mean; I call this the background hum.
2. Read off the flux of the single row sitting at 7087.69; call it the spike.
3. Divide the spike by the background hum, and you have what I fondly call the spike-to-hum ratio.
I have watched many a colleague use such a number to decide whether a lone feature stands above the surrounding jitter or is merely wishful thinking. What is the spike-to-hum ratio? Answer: 0.958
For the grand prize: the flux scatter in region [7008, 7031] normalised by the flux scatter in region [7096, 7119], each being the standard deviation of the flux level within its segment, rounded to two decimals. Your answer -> 0.36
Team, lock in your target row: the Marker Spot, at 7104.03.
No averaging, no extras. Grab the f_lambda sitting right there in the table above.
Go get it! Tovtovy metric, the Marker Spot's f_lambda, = 24.35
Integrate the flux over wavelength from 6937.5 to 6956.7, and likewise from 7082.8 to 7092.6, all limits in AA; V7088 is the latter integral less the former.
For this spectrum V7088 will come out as -245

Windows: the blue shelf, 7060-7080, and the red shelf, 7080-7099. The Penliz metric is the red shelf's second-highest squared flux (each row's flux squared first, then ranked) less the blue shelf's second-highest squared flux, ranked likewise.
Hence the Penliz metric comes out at -7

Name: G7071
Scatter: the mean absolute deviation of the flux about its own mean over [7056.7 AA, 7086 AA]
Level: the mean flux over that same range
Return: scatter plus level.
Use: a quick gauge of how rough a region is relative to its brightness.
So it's 24.2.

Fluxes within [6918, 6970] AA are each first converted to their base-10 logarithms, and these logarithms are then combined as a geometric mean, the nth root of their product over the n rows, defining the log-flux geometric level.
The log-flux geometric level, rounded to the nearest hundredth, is 1.39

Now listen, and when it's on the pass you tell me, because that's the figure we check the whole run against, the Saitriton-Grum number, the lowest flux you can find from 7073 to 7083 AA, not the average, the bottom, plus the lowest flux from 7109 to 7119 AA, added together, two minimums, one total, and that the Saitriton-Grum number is 47.8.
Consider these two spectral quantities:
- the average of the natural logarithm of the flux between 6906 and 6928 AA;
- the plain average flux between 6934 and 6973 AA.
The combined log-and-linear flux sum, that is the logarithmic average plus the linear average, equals 28.0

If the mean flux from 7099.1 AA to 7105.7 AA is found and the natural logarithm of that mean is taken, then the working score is 3.19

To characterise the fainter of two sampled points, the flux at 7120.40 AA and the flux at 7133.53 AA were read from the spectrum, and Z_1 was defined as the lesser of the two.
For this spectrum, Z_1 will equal 23.8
